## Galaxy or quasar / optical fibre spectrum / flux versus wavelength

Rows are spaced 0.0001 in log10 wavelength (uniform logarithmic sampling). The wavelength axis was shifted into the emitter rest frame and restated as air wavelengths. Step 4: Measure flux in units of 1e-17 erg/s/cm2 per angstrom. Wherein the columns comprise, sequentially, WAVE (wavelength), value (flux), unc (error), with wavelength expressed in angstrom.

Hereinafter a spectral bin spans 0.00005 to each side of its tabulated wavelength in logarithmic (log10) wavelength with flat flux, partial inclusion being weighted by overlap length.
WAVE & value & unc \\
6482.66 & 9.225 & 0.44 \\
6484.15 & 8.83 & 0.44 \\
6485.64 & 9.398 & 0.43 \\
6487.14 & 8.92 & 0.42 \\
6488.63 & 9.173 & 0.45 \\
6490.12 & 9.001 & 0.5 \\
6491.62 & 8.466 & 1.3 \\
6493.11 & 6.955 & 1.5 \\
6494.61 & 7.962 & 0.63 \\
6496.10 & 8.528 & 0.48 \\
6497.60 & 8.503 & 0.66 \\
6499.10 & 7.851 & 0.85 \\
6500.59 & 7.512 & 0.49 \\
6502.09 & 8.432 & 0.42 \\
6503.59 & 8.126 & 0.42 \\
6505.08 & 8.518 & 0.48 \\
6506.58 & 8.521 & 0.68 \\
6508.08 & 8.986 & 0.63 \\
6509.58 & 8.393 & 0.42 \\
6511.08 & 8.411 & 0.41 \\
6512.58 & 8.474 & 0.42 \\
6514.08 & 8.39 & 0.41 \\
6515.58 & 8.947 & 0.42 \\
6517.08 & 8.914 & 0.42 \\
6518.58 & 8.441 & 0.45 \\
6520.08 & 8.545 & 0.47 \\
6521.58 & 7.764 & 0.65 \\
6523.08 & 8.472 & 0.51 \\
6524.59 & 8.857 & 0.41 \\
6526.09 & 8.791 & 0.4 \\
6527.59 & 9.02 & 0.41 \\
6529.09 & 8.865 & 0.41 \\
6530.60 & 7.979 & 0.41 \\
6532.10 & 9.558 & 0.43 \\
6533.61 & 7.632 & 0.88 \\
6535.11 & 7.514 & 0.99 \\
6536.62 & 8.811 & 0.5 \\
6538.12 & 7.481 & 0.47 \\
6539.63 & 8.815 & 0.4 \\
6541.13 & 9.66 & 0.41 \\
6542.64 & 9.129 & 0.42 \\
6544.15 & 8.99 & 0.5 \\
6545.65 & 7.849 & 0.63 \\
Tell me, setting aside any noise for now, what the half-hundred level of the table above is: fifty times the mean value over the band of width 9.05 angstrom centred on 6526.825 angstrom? 433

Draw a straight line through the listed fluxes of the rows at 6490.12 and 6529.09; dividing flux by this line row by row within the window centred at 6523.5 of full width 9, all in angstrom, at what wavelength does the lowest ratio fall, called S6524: 6521.58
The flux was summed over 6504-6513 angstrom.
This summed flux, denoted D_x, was 51.3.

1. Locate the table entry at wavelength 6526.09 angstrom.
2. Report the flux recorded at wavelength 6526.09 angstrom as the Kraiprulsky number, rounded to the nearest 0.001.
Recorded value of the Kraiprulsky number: 8.791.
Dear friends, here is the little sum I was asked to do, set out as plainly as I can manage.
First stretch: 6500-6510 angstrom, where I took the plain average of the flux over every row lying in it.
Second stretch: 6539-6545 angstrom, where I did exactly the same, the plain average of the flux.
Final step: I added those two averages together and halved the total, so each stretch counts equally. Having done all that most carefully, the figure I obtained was 8.75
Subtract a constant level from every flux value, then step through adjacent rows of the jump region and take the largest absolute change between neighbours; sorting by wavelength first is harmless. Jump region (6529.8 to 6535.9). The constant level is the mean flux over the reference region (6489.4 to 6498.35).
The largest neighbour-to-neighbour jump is 1.9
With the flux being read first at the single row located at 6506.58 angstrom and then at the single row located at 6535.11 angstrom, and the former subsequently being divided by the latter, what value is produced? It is 1.13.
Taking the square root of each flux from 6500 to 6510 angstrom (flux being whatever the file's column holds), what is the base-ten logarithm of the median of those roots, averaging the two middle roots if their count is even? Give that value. 0.463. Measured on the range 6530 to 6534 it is 0.451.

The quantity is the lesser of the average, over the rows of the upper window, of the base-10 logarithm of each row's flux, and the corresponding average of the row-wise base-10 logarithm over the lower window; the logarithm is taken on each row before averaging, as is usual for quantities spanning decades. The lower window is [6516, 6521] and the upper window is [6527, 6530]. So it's 0.936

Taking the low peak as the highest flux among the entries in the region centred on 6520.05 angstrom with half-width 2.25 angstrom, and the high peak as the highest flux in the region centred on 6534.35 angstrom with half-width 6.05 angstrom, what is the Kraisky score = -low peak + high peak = 1.0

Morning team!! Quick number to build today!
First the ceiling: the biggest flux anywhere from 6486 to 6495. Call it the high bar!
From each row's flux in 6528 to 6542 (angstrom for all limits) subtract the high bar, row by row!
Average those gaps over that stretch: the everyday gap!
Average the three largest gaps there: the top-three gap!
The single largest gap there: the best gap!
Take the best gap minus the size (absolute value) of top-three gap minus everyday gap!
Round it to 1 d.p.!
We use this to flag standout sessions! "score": -0.4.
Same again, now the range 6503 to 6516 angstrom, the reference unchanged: -0.5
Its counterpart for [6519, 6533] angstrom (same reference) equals -0.1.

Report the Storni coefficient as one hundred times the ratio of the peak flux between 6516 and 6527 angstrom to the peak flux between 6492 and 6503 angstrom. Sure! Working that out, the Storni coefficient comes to 105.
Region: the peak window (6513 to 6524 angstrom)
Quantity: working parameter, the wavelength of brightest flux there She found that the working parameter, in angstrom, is 6515.58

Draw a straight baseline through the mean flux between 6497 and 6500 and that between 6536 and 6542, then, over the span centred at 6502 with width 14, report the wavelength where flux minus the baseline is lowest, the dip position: 6500.59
